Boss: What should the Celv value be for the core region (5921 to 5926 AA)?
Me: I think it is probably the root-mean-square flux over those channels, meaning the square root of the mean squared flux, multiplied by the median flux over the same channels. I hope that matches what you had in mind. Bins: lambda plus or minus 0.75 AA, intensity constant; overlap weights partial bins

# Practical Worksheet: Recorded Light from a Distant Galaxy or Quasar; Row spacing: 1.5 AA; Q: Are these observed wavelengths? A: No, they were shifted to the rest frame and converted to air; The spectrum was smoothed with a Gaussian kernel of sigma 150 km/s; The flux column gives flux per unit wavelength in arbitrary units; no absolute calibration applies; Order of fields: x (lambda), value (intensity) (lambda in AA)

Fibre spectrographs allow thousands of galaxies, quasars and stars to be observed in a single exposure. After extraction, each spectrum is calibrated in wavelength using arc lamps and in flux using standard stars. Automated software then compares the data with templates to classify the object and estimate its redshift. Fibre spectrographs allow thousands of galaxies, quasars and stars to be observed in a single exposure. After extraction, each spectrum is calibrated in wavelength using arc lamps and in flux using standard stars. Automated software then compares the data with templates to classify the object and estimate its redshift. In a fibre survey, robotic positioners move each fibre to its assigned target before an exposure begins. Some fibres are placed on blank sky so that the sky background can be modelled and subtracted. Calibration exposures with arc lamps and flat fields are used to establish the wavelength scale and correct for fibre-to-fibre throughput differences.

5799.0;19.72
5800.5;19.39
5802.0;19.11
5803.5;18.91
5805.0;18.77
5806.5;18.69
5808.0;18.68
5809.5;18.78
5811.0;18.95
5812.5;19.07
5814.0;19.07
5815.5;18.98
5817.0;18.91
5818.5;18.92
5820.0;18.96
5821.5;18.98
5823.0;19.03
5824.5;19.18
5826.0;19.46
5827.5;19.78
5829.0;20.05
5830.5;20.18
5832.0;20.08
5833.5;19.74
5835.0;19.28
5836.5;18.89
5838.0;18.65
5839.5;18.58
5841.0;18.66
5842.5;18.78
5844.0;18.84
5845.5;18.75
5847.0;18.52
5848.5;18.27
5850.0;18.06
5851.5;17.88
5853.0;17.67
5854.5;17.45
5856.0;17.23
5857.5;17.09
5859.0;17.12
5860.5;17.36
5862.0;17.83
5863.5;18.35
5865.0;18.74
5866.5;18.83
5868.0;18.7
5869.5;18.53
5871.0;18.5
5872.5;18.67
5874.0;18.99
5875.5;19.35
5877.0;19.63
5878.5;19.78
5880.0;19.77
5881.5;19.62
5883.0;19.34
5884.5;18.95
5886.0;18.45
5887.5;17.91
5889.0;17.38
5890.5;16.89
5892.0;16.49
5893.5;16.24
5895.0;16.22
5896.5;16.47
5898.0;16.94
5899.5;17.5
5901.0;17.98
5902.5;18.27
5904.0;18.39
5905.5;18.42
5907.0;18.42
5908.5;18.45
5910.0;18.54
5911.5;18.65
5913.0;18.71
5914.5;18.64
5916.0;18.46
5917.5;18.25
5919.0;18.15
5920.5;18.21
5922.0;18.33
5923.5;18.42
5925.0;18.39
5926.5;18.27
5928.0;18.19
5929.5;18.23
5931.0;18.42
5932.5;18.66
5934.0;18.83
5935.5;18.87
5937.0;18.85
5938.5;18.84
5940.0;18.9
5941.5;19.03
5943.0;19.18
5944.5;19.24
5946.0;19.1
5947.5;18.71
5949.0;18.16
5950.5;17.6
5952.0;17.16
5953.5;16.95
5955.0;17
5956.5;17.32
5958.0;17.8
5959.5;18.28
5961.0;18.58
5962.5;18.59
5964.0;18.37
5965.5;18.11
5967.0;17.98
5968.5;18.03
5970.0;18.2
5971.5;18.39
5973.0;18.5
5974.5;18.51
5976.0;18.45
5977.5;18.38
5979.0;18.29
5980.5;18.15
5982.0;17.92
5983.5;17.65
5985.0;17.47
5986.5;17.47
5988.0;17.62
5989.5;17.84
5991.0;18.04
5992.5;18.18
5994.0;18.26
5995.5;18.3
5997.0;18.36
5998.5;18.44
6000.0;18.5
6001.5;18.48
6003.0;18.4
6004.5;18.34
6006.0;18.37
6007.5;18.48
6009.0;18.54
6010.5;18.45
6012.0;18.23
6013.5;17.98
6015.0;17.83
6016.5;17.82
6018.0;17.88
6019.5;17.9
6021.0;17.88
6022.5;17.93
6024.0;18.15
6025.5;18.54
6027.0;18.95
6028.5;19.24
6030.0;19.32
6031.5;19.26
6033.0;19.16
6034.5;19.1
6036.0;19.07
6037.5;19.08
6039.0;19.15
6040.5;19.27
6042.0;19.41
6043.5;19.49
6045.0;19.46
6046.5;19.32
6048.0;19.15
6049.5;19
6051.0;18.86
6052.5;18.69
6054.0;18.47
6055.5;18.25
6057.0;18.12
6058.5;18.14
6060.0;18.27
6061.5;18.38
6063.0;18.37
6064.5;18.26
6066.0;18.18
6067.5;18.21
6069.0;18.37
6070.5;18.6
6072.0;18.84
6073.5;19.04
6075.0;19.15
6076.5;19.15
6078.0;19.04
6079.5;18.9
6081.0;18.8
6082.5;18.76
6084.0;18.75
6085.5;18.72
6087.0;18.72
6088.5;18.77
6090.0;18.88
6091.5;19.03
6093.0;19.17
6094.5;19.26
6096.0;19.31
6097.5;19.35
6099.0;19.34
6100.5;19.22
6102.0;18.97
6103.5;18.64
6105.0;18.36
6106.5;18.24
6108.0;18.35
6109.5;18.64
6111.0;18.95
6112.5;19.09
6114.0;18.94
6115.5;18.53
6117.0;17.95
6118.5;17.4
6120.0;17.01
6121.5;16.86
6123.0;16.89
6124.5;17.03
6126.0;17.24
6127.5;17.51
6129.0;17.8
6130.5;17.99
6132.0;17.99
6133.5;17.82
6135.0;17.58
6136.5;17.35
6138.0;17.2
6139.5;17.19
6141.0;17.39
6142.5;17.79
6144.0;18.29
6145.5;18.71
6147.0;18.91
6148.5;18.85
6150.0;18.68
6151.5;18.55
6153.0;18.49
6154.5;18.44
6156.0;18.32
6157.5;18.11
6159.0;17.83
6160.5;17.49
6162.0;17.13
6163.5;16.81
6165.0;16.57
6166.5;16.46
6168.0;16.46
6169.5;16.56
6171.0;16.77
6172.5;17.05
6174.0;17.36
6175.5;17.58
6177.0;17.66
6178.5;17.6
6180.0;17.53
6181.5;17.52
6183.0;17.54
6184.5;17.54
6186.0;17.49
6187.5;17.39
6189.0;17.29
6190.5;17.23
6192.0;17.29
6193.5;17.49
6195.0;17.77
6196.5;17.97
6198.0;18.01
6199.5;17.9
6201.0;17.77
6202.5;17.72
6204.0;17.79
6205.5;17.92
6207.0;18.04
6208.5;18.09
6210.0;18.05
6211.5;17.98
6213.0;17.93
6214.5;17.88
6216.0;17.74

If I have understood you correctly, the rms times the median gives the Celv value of 338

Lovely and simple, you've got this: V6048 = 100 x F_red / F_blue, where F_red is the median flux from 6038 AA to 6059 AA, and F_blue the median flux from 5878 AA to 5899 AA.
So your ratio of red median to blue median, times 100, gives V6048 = 108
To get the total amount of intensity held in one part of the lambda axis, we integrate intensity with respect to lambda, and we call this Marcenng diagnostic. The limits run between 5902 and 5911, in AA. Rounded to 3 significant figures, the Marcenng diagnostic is 166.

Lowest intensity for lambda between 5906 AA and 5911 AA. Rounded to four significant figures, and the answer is 18.42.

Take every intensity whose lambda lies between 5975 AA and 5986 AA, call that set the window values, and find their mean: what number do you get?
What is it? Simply 18.0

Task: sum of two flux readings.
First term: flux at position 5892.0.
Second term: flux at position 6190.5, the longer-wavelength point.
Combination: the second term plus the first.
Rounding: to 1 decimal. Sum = 33.7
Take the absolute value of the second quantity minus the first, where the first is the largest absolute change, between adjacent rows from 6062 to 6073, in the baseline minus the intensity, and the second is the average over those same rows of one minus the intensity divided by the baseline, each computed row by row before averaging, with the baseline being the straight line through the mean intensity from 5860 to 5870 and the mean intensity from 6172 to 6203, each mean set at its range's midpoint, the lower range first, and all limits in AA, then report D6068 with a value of 0.275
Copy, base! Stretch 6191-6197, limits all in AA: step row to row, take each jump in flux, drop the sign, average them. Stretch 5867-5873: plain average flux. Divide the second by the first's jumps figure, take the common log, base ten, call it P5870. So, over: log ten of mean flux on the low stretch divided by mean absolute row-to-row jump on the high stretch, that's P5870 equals 1.9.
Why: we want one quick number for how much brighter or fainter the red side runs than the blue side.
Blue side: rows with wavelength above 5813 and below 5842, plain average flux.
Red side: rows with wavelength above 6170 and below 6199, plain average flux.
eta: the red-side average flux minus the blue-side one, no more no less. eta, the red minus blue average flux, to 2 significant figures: -1.8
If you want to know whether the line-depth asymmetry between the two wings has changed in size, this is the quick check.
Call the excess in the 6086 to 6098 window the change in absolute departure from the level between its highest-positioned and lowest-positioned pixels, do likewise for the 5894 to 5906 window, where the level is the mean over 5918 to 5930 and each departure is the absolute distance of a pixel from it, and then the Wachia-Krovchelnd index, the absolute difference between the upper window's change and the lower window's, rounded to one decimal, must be 2.5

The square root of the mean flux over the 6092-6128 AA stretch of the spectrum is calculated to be 4.28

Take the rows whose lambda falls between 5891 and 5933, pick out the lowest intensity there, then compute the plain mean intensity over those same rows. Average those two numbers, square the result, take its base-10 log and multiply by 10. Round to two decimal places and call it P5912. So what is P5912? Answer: 24.67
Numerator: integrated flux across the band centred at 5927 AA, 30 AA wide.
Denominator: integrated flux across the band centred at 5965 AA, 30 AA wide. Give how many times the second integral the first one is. 1.03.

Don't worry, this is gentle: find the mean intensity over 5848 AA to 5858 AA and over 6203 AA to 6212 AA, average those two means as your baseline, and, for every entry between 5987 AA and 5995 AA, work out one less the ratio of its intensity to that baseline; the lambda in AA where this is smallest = 5994.0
